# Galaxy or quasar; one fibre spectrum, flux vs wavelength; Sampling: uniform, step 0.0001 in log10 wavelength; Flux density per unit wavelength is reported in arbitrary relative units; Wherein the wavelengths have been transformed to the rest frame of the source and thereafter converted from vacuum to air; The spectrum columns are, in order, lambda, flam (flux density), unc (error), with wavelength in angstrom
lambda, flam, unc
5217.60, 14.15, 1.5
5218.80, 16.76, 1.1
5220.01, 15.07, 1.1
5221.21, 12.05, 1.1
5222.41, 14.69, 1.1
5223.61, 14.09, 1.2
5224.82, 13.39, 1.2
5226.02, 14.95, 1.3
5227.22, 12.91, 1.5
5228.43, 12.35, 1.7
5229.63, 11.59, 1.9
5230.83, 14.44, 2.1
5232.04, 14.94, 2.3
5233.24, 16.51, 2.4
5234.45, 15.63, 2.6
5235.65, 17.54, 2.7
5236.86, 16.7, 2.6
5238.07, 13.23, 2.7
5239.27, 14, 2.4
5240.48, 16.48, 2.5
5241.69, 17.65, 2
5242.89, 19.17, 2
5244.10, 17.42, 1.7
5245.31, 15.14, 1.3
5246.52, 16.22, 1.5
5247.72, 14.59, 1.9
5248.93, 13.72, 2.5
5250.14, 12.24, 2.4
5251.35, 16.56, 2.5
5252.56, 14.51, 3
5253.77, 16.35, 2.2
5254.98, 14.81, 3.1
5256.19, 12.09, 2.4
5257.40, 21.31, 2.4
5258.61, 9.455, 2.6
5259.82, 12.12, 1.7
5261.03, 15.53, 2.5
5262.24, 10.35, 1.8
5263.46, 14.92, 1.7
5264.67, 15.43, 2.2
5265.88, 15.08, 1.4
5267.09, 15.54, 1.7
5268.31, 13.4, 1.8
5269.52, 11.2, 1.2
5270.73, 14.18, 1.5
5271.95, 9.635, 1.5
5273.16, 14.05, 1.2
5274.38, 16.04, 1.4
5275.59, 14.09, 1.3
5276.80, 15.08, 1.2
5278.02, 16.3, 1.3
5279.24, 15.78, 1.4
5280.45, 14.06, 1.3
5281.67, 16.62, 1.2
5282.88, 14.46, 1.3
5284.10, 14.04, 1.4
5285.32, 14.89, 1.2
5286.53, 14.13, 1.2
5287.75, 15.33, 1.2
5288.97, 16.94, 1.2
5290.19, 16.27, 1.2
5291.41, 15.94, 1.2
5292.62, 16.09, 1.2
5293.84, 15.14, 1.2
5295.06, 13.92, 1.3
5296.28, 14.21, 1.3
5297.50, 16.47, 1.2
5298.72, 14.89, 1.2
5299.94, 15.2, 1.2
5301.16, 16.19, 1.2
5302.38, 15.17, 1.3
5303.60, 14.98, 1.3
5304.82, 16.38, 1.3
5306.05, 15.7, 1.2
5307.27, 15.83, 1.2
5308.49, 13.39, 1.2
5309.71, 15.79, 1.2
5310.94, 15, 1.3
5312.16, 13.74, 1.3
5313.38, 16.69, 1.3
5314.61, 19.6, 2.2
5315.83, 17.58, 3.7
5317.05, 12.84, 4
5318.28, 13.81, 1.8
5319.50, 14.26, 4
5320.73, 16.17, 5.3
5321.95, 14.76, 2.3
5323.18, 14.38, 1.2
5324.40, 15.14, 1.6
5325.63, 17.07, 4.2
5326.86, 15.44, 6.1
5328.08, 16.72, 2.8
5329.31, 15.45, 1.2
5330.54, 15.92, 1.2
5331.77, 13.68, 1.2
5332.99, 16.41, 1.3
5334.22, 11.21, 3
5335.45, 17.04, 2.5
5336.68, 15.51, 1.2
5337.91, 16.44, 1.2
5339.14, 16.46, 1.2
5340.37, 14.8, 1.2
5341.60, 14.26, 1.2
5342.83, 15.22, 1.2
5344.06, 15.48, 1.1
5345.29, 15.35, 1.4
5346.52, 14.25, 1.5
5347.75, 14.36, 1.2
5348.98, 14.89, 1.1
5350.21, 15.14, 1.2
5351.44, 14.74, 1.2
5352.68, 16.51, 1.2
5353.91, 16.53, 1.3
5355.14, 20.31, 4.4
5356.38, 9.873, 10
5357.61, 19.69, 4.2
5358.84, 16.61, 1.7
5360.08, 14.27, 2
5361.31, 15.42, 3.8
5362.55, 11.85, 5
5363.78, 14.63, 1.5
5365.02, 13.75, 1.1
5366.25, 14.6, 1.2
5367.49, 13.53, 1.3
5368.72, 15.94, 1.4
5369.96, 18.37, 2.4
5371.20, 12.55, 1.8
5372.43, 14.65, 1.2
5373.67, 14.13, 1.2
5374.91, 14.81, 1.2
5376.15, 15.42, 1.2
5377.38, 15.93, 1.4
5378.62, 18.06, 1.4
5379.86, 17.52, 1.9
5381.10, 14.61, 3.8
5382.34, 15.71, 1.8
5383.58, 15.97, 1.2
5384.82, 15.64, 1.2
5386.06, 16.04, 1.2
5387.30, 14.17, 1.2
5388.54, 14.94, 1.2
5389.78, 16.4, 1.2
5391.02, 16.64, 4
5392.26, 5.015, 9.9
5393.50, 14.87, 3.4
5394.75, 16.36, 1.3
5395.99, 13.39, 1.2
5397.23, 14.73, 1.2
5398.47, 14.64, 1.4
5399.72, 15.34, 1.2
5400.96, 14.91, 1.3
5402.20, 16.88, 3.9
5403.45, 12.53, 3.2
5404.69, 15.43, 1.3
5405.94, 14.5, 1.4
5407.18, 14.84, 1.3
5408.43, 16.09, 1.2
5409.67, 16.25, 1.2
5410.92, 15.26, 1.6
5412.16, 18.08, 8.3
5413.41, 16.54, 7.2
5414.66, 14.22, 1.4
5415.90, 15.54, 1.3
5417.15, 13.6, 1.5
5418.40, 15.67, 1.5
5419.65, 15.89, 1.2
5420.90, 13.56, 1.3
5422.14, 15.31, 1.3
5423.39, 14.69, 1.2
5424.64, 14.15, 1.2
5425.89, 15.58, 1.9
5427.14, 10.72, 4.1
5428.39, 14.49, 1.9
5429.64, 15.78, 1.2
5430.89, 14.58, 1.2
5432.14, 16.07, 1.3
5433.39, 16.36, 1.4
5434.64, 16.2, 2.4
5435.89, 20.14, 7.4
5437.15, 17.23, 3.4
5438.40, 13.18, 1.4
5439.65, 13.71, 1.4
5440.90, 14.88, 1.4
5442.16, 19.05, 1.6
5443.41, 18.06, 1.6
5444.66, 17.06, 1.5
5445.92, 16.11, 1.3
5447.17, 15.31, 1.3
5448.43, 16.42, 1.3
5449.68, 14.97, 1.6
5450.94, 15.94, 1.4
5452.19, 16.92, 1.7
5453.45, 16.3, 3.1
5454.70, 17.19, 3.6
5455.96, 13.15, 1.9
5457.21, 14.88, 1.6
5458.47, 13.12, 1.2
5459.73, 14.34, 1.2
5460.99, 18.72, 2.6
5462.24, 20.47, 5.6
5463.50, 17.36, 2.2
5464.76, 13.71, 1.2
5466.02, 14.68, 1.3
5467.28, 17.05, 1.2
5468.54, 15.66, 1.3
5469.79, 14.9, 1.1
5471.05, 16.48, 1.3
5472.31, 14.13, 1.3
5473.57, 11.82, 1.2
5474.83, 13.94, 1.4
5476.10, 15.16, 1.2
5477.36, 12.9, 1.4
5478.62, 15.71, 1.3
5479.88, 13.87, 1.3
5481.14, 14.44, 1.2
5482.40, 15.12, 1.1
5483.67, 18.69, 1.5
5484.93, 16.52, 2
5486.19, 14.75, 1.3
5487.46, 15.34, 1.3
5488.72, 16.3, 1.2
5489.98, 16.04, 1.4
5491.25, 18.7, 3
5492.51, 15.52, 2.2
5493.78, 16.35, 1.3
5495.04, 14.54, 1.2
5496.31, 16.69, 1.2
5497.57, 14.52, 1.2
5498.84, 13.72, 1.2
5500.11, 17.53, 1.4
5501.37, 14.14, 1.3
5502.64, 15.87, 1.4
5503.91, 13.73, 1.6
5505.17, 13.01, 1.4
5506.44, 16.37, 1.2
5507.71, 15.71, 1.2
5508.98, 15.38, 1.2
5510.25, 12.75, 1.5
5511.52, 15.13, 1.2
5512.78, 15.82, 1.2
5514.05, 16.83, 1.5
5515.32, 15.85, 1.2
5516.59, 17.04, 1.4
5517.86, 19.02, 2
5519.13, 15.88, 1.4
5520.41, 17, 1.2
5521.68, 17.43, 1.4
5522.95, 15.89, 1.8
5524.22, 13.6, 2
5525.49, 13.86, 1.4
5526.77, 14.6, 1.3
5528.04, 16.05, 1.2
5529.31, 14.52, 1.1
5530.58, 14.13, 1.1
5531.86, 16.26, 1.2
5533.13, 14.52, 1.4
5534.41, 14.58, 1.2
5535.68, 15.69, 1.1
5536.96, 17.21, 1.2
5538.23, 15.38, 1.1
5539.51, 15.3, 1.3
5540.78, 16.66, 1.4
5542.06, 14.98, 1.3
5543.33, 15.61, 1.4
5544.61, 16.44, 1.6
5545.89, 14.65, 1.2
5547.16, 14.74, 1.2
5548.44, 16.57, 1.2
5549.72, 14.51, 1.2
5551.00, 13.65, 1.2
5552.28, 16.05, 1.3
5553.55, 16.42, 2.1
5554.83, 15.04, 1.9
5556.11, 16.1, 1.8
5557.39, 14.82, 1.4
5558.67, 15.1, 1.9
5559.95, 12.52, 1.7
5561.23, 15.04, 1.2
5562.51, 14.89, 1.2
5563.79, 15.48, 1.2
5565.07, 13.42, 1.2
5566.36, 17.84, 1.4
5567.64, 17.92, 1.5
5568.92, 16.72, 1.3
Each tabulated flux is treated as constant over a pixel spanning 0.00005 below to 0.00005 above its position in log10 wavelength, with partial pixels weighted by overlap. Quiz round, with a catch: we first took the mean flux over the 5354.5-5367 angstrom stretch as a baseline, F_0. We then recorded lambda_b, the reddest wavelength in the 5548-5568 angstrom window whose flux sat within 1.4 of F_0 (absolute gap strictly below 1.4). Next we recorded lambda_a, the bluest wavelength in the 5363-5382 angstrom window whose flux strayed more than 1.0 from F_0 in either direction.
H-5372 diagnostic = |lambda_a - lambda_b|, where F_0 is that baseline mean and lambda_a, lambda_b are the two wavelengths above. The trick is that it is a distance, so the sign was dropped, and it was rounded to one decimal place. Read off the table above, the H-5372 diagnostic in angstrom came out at 198.8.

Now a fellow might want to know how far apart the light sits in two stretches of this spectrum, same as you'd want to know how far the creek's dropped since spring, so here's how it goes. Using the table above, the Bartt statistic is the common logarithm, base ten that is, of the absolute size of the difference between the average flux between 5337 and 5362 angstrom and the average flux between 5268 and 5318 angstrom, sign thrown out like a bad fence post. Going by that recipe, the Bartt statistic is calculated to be -0.3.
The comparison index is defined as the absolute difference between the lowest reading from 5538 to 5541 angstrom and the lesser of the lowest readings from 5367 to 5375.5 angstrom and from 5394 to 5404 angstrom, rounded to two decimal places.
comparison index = 2.77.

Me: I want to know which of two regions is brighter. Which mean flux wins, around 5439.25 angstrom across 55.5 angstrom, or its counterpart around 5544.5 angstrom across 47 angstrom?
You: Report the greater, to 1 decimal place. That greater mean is 15.7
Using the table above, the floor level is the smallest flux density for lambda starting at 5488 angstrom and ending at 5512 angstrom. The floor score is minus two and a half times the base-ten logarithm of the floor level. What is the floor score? -2.764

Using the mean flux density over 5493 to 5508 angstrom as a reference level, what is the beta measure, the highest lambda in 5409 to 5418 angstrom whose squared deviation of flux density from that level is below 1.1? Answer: 5415.90 angstrom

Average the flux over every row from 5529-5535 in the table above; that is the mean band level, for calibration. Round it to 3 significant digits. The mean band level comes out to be 14.8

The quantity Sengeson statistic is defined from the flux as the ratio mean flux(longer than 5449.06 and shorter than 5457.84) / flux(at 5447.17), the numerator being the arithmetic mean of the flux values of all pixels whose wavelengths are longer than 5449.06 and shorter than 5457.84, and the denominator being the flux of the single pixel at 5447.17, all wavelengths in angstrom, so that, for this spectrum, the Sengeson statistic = 1.02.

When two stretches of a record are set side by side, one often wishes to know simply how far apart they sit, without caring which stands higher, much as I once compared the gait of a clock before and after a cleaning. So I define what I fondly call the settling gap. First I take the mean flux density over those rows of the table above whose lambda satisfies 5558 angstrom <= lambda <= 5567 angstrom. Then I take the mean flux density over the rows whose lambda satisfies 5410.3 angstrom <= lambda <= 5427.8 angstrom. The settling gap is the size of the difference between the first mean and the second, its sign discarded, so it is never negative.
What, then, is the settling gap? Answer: 0.02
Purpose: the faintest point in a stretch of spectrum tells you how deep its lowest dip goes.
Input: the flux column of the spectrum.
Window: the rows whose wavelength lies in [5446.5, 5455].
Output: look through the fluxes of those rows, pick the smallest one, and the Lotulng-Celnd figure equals 14.97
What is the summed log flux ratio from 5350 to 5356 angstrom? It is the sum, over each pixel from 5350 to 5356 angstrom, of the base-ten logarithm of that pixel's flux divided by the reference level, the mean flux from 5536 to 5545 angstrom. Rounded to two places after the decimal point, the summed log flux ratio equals 0.08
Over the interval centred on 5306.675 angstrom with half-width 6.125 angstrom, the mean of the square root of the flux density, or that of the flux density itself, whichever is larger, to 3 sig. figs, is 15.2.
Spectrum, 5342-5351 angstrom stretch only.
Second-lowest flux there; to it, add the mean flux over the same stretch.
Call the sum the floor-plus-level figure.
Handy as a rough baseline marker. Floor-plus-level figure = 29.3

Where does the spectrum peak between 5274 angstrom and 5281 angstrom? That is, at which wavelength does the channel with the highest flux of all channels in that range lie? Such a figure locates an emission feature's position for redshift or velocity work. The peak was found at 5278.02 angstrom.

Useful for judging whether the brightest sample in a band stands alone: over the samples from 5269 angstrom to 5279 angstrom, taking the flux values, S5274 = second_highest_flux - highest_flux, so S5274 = -0.3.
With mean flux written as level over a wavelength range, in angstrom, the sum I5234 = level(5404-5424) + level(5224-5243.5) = 30.4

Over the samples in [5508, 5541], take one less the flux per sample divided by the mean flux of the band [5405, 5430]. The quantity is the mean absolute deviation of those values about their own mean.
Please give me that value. 0.071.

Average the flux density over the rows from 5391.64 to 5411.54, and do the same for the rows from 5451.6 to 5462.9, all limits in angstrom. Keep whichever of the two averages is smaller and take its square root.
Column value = 3.80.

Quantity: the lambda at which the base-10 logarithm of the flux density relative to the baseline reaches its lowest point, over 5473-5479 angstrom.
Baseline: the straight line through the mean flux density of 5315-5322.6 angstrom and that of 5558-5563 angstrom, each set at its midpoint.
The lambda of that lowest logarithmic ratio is 5473.57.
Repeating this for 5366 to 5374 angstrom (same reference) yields 5371.20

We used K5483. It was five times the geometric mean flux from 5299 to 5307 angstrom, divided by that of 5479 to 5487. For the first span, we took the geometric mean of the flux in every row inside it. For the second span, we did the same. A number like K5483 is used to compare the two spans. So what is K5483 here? 5.04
